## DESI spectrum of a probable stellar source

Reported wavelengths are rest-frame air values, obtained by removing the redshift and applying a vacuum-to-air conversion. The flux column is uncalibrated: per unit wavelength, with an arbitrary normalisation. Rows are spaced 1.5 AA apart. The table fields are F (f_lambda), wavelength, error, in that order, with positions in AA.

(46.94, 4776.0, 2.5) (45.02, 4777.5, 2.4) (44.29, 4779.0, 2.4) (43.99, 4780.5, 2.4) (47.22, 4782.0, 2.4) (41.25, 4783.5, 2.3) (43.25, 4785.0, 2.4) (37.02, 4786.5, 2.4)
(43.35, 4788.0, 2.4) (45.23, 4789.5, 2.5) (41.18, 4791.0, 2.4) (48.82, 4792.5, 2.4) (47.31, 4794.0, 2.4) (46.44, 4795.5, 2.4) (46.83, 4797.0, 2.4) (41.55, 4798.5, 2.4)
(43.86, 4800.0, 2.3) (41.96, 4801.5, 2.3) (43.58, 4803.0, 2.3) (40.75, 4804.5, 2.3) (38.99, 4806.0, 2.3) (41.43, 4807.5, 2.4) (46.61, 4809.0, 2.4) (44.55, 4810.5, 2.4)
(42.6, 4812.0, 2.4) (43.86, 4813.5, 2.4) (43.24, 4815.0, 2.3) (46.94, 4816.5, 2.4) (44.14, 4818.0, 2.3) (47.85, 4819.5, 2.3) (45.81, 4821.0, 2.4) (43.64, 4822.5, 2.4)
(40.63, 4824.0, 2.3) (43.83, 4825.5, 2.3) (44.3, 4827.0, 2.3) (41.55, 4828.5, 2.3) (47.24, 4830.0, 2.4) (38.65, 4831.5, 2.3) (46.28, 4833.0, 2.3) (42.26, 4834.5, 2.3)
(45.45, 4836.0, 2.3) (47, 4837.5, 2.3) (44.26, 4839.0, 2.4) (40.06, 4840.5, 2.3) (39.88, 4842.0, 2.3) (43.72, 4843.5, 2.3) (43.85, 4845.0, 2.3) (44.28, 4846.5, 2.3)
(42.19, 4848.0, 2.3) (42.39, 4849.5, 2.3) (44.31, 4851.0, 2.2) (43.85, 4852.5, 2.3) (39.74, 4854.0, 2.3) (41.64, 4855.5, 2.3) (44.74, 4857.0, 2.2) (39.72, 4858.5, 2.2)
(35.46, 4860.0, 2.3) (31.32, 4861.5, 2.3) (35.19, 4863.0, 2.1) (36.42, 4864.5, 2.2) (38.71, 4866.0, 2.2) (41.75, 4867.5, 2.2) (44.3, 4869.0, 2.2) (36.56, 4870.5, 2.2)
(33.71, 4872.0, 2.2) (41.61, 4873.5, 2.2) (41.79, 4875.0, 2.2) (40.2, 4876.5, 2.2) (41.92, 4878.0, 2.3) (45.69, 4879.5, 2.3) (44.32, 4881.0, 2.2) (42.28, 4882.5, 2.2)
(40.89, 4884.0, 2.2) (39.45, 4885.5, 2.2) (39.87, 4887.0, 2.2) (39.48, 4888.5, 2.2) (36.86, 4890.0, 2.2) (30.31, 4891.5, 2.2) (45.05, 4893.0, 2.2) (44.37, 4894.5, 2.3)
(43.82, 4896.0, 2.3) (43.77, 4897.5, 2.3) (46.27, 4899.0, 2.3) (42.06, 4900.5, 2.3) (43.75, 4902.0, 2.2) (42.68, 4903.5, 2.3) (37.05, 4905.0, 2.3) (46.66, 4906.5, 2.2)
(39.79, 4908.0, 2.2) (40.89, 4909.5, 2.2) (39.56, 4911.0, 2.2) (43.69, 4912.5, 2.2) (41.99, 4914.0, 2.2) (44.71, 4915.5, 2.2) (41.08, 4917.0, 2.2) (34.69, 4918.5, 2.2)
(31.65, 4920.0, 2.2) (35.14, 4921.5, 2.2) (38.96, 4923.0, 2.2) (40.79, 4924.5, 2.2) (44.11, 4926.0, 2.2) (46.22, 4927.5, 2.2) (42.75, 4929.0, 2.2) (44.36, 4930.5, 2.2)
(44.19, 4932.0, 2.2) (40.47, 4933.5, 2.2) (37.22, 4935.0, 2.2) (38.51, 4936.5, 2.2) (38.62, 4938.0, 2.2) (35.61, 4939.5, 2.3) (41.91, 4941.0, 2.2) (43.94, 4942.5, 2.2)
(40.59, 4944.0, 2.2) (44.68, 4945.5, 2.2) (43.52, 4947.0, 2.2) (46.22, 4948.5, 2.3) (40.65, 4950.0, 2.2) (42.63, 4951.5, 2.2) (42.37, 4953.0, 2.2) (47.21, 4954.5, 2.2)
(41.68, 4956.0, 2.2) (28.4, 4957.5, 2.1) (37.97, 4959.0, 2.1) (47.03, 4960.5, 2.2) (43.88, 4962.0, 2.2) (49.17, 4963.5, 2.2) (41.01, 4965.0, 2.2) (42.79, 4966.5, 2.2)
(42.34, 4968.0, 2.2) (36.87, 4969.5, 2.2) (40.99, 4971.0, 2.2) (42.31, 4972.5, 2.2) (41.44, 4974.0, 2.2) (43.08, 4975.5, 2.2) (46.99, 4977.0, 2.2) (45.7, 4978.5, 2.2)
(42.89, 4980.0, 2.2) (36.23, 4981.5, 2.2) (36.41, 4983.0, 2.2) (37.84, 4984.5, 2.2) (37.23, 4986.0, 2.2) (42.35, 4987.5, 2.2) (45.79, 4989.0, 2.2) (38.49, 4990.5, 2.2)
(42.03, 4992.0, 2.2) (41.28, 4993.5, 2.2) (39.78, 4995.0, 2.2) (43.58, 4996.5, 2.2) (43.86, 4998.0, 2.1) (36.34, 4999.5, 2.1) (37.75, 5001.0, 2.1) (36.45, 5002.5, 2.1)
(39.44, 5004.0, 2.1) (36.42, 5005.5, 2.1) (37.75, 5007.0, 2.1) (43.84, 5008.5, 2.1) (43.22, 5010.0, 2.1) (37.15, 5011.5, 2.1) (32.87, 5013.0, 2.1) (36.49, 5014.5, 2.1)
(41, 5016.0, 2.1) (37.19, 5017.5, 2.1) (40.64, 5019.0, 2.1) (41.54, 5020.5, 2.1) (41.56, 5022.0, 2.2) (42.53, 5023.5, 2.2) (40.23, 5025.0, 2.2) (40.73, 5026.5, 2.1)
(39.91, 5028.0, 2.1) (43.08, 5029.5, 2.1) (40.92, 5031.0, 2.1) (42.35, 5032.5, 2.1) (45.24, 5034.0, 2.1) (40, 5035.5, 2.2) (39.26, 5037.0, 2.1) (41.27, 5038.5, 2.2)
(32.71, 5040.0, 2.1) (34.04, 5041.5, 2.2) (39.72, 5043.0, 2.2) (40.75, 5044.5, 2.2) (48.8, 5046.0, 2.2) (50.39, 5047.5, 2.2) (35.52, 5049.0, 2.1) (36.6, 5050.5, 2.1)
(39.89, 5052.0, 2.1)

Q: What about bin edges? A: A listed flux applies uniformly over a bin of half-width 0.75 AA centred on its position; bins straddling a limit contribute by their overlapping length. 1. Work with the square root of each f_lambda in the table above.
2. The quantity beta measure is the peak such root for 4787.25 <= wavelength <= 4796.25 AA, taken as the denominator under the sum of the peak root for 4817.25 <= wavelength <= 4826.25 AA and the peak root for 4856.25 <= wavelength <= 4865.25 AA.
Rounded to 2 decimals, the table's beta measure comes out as 1.95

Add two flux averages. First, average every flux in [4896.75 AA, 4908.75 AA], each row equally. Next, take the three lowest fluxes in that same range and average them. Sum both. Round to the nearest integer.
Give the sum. 82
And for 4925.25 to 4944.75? 79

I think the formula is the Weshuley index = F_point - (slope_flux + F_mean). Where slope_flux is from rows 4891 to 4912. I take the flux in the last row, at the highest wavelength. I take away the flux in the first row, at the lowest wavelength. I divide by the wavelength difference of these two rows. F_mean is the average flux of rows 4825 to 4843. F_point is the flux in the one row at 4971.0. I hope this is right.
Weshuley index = -2.9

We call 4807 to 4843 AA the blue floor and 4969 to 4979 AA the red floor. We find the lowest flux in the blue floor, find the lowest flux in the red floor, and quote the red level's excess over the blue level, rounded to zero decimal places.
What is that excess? -2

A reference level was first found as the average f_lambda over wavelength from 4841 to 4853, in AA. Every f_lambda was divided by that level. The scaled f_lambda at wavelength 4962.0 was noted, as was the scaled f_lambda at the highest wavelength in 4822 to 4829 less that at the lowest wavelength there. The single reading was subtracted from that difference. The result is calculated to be -1.07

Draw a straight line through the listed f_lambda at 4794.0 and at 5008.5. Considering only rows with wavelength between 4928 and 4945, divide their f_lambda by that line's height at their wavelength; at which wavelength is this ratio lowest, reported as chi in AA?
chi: 4939.5 AA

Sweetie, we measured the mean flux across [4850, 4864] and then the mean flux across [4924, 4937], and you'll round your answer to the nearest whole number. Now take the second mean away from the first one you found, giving -3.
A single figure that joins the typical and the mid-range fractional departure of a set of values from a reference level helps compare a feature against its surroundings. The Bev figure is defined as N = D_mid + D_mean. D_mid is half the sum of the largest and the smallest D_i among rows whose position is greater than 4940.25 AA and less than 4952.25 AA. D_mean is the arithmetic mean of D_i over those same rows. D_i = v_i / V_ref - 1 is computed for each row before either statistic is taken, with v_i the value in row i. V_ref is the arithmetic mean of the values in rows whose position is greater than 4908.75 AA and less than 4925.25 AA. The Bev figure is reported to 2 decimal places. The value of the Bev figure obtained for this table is 0.19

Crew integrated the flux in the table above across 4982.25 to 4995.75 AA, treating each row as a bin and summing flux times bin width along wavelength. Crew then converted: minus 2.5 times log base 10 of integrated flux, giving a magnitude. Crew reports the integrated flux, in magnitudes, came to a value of -6.8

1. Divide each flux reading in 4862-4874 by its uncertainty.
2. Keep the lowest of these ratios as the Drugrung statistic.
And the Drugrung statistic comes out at 15.3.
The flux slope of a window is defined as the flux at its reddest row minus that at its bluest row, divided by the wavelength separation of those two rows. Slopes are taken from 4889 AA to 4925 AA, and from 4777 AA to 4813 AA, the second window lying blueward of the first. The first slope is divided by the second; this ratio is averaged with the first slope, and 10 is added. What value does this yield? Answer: 9.2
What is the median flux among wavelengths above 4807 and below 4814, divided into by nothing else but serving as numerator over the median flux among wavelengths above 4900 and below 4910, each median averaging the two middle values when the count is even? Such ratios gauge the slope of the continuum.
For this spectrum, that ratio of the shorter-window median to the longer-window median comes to 1.04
